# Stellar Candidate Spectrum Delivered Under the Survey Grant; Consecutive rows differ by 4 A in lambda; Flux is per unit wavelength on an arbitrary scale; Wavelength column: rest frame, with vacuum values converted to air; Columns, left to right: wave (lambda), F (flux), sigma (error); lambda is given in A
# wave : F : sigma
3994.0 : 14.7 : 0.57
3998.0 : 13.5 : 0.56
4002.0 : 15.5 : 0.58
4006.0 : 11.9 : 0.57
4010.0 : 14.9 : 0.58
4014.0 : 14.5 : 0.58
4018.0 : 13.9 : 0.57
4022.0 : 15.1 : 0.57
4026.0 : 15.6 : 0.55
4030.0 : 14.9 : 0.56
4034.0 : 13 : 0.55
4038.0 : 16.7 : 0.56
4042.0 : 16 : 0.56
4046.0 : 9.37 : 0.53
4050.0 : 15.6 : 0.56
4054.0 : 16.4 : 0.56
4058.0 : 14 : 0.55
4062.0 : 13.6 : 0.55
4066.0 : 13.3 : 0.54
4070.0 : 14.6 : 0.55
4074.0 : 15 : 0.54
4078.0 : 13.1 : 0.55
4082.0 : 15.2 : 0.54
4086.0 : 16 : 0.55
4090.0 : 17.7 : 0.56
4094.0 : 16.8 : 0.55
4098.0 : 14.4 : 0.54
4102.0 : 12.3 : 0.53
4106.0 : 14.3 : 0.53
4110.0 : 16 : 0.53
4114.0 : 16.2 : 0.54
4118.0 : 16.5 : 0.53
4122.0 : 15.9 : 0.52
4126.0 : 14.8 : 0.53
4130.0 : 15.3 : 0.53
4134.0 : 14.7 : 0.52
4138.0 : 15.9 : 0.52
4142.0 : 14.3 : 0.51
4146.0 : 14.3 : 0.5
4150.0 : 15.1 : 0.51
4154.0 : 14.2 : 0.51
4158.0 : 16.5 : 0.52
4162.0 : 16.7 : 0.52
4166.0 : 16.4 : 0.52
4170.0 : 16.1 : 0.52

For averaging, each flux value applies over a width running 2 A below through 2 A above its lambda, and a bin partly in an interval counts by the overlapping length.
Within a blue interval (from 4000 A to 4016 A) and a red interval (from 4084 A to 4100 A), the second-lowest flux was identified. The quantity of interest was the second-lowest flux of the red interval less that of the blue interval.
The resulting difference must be 1.5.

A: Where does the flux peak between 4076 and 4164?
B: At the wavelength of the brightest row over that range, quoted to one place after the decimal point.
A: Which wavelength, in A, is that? 4090.0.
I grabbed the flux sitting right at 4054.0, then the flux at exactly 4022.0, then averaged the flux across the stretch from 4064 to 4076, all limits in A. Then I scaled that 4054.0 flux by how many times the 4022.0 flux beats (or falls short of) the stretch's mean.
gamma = 17.3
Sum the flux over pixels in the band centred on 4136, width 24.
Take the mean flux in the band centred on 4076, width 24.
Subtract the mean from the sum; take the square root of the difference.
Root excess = 8.65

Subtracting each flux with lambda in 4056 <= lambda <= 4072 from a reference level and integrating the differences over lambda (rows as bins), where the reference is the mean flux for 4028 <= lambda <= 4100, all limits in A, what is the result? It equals 14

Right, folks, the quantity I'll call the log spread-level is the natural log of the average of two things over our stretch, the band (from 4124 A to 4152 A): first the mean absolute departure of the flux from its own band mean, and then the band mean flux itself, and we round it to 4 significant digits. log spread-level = 2.039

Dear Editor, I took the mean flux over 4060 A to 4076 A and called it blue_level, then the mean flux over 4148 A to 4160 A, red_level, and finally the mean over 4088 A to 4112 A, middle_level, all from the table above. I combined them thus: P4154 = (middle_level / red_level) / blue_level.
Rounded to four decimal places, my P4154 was 0.0707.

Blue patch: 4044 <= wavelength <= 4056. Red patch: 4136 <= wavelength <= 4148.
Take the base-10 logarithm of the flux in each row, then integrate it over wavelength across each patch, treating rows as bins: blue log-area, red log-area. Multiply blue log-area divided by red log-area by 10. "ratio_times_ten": 9.6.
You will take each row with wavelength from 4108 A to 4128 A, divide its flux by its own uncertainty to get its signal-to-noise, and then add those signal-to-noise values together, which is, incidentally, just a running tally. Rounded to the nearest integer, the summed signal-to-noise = 150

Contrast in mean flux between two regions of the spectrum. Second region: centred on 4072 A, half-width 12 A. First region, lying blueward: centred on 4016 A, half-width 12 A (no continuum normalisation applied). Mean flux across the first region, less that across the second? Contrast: 0.2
